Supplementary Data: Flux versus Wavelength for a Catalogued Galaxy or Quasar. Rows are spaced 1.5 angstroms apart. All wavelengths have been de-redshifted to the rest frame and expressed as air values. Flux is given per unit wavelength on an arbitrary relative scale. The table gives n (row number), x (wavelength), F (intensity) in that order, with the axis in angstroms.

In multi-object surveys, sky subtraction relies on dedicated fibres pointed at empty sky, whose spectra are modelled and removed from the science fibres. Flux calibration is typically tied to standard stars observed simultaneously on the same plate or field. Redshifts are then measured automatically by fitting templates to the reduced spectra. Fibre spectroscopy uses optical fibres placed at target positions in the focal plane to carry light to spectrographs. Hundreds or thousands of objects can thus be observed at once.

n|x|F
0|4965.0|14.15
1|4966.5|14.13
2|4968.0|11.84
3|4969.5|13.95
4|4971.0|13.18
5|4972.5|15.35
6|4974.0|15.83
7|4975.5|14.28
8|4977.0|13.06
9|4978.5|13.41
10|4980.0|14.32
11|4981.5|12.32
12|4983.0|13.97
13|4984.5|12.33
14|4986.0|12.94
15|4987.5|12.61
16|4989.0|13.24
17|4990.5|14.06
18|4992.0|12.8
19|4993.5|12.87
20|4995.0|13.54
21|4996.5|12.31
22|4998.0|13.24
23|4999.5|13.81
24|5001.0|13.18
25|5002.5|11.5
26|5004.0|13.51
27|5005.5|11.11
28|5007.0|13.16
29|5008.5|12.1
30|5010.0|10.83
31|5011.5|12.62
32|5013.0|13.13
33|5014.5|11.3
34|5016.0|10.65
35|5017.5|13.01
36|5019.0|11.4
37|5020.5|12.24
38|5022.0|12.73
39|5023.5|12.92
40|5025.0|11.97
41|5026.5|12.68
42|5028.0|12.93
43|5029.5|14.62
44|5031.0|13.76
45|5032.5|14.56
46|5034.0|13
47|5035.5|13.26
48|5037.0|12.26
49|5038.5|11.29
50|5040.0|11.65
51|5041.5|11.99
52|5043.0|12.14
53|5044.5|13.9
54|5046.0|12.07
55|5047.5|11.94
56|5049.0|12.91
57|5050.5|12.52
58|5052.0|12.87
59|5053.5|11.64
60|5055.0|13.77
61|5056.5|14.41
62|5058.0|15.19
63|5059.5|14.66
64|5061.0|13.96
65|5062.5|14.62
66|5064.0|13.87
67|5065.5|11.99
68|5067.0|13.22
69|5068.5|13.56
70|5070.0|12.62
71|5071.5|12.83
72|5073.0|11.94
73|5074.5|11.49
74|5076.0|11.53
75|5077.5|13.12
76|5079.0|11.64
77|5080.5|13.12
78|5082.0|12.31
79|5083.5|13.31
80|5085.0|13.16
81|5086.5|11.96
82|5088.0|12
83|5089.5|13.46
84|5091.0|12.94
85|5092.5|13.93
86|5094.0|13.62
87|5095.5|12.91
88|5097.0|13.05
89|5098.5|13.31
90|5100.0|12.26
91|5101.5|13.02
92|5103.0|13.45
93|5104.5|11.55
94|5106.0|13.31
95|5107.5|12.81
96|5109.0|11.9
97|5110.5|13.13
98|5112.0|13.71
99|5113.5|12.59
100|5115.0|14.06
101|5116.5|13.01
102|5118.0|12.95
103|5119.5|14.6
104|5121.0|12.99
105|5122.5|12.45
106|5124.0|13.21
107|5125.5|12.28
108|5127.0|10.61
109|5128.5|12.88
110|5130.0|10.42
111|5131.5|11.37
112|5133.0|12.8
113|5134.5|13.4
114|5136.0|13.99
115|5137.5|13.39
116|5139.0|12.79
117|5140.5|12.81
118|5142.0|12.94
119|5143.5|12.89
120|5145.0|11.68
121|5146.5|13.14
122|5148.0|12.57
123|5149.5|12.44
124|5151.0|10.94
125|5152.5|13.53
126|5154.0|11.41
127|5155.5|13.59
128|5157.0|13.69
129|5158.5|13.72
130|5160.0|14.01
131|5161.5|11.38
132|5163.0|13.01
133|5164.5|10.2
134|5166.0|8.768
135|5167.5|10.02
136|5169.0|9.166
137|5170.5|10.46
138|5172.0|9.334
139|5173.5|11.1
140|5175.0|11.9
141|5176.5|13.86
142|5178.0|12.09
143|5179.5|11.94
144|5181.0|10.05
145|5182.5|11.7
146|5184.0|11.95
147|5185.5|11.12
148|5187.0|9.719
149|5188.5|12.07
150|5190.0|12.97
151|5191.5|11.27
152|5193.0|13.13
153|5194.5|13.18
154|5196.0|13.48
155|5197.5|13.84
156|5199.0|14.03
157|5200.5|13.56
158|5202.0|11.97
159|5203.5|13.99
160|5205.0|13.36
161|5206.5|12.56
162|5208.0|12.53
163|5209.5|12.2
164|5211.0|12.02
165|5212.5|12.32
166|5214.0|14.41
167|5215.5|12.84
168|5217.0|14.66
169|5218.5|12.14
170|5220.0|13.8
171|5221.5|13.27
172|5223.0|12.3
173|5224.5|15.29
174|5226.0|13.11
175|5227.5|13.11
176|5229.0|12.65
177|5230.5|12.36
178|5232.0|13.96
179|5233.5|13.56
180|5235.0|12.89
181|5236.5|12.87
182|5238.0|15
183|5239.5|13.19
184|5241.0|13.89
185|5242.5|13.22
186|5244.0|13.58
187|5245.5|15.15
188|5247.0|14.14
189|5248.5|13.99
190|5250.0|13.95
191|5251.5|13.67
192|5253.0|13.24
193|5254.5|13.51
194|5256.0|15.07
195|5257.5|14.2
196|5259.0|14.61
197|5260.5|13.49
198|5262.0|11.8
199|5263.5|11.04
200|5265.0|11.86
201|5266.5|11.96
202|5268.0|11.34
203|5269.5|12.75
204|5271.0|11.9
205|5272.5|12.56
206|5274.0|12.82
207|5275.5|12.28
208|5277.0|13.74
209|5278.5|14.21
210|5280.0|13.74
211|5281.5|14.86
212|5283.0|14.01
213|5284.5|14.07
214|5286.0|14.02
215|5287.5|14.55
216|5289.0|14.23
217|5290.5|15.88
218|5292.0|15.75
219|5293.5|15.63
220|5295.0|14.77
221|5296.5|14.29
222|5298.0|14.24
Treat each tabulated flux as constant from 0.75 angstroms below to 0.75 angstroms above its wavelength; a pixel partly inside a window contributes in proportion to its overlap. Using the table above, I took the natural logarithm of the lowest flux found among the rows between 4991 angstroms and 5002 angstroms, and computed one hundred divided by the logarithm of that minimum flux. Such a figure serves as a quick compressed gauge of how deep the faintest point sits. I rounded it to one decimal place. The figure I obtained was 39.8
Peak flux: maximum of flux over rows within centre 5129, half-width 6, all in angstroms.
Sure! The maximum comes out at 13.4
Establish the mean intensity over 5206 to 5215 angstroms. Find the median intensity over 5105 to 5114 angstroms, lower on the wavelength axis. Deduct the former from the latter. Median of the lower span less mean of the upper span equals 0.3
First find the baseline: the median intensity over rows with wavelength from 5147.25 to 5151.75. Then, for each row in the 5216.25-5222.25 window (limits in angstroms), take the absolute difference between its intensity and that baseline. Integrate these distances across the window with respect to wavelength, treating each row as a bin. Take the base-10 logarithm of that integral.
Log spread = 0.85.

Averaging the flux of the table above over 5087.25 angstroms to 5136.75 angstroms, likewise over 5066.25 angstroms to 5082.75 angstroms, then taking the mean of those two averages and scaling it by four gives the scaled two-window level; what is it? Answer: 51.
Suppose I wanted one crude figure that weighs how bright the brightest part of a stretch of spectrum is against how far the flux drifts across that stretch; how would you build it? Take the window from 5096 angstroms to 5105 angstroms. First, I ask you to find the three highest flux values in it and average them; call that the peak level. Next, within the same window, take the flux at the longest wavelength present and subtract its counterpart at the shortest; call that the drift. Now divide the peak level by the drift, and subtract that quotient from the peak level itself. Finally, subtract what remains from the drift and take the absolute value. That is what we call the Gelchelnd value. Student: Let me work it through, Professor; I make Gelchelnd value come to 24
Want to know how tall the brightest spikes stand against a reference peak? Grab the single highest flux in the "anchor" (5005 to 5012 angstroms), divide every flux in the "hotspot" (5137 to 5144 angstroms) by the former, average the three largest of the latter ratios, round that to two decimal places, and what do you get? 0.99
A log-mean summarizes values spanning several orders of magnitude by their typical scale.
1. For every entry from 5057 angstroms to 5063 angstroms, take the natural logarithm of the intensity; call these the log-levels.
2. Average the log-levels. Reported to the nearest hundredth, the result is 2.68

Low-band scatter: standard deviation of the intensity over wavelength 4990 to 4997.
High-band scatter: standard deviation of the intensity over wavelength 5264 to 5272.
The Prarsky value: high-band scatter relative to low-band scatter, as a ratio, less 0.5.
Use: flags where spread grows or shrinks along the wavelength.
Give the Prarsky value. 0.2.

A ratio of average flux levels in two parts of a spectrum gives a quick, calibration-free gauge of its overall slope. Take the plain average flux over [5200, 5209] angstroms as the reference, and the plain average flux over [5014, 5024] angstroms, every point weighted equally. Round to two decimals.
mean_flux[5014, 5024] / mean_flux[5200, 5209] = 0.93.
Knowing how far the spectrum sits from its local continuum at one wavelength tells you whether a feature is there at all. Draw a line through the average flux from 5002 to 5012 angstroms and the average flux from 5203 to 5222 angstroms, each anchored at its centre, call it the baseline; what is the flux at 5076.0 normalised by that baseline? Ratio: 0.93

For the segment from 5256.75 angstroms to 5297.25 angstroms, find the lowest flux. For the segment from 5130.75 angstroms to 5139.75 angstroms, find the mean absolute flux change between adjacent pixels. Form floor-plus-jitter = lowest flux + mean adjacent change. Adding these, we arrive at 11.8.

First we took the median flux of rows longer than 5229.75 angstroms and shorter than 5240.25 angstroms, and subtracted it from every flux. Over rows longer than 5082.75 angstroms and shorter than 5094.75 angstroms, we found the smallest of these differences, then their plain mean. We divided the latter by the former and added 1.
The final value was 1.12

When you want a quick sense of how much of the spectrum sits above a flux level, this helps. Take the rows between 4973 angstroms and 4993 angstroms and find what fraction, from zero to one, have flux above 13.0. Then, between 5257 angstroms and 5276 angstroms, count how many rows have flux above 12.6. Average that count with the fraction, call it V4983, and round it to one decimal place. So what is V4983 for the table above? 2.8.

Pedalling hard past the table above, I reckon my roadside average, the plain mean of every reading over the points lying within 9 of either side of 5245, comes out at 13.8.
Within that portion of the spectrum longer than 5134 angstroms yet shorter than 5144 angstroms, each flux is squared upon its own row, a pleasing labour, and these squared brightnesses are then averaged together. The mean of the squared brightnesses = 174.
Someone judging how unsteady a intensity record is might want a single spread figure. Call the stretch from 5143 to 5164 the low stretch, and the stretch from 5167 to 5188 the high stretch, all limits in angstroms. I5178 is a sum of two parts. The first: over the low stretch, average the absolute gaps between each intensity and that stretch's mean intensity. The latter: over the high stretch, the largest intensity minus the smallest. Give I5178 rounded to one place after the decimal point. 5.5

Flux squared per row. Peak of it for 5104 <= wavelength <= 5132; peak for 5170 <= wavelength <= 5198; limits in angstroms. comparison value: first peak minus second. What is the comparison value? 21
